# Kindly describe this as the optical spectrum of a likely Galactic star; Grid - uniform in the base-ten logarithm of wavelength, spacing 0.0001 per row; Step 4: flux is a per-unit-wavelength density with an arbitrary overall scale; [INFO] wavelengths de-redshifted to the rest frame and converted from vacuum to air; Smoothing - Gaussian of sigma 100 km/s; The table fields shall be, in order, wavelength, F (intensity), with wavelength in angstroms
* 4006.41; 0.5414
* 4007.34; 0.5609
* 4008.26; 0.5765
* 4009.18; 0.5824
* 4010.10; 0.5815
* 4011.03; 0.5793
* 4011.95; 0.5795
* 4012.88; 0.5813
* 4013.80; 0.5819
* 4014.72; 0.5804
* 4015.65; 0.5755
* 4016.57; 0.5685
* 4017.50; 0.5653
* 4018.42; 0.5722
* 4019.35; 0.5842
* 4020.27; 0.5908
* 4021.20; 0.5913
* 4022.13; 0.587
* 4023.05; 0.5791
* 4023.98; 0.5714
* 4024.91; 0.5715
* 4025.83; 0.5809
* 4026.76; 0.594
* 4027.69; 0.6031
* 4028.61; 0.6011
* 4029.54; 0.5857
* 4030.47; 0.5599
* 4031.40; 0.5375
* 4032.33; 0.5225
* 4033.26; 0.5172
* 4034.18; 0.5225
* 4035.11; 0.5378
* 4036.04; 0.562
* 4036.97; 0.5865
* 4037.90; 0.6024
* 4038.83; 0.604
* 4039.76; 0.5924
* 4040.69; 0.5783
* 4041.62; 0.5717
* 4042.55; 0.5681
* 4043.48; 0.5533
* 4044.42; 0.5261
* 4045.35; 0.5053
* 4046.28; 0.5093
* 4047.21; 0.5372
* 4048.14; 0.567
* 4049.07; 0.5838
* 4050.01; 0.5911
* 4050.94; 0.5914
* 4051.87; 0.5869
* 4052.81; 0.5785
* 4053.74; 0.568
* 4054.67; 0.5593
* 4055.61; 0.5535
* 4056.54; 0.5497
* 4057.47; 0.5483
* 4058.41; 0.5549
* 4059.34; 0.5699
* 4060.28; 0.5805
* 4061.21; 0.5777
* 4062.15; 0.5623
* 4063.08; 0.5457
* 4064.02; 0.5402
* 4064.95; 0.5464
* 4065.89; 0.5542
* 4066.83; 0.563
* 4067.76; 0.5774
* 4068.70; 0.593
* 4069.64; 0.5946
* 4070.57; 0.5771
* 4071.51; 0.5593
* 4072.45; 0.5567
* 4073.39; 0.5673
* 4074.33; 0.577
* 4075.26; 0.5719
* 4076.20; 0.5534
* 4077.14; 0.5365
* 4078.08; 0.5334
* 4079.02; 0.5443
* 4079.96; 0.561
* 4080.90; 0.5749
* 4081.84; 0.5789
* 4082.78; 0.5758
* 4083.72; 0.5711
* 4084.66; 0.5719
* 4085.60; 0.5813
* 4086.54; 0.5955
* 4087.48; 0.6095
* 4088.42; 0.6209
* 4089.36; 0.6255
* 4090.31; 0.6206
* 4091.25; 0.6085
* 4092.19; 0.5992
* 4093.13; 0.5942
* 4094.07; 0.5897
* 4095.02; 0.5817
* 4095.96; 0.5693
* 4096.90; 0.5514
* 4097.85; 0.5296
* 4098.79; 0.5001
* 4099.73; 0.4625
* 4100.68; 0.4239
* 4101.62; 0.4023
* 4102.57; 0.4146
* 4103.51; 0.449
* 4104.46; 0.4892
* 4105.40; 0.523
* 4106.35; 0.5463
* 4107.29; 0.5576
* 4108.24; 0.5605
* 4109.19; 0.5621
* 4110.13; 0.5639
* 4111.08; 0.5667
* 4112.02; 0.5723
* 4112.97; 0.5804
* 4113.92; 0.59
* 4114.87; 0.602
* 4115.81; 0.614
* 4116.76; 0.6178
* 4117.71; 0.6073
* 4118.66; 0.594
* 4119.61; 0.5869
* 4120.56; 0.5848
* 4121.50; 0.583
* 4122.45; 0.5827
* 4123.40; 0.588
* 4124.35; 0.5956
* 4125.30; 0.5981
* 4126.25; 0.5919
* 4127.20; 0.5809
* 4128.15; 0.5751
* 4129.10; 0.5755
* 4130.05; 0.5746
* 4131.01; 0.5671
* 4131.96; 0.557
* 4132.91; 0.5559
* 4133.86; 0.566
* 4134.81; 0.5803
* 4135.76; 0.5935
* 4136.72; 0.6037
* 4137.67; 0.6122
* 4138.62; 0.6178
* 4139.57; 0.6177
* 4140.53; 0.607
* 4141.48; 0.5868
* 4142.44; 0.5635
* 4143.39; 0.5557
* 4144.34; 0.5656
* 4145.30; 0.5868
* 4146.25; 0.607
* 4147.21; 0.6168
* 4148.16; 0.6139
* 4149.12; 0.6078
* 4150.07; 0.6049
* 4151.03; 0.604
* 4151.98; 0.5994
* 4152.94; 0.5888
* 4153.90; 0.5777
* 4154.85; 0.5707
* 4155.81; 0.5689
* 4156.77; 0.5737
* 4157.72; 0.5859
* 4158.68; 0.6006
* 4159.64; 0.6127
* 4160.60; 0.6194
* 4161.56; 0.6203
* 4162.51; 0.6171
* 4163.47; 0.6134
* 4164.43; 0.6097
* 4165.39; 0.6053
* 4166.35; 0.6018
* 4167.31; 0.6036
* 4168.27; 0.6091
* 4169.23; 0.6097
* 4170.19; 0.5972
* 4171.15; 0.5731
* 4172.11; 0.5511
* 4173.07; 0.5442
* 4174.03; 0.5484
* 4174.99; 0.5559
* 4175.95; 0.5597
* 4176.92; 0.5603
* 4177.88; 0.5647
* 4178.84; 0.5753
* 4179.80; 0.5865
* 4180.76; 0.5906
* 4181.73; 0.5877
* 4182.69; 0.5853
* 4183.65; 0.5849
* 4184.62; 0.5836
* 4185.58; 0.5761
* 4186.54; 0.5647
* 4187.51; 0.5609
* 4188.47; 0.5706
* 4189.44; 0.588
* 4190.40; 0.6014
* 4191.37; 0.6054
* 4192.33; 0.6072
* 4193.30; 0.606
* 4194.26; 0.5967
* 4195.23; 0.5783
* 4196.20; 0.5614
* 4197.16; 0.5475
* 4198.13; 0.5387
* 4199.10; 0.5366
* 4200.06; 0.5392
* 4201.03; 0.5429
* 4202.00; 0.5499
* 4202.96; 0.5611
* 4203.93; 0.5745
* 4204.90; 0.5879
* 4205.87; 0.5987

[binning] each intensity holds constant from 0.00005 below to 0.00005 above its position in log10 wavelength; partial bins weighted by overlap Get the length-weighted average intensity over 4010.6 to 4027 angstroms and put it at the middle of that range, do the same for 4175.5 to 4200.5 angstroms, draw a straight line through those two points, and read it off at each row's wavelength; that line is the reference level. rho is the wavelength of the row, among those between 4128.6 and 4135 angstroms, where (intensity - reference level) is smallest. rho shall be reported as 4132.91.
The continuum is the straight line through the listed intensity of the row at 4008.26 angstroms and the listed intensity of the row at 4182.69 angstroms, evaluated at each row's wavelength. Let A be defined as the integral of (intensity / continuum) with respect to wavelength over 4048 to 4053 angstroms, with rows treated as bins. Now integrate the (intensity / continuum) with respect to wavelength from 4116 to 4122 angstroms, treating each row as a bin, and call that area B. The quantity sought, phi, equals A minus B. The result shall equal -1.1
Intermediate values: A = 5.0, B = 6.1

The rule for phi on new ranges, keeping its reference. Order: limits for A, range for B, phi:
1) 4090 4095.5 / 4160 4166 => -0.6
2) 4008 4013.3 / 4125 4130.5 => -0.2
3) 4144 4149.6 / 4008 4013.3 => 0.4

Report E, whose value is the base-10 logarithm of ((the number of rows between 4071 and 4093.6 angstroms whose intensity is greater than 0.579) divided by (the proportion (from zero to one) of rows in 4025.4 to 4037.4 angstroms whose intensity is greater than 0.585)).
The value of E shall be 1.37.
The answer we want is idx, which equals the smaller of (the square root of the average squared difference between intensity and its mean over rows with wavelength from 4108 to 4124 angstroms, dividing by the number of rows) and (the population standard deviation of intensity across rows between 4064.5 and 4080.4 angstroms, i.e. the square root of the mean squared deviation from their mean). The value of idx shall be 0.017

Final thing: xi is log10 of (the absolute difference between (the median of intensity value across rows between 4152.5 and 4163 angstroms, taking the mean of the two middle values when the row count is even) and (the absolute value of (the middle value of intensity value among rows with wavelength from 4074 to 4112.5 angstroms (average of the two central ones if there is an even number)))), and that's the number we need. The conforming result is -1.7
